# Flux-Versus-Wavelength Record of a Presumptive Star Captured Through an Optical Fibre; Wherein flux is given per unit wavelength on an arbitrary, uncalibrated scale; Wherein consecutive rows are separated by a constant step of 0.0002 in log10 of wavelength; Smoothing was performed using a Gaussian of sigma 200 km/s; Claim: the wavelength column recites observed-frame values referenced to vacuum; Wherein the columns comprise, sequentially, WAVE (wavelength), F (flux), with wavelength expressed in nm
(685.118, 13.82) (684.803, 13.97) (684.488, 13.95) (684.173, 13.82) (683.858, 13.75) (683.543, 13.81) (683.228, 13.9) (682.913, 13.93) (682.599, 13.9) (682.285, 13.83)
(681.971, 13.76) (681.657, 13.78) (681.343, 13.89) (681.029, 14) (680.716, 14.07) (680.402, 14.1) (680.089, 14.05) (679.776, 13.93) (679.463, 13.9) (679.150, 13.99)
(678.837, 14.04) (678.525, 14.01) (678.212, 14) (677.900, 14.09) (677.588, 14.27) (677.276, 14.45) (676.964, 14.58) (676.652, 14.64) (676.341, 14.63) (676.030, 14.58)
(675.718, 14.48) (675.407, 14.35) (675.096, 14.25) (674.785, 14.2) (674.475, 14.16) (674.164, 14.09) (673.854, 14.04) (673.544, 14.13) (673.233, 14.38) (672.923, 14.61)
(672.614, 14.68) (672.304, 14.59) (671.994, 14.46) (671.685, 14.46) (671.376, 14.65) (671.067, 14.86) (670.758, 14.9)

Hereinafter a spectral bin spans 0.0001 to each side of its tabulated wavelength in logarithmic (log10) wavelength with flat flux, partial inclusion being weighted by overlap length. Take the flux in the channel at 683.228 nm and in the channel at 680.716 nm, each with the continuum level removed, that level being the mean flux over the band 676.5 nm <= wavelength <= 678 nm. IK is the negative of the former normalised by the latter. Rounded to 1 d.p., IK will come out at -1.5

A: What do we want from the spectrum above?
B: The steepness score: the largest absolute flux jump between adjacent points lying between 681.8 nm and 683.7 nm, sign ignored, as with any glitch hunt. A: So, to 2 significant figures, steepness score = 0.090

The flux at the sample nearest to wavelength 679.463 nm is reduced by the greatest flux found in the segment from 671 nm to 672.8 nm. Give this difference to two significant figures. -0.96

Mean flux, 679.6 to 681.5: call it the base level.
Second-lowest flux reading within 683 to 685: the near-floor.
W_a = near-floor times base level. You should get 193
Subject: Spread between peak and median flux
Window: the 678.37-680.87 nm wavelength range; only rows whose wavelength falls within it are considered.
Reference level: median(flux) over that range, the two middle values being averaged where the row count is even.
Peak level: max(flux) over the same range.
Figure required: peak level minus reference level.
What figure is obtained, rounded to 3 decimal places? 0.075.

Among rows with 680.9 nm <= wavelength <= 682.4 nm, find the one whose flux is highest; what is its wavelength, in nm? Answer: 681.029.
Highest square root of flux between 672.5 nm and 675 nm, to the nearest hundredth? 3.83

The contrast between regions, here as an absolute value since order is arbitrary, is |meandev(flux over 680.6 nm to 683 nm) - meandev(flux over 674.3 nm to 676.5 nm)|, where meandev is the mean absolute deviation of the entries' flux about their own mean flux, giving 0.078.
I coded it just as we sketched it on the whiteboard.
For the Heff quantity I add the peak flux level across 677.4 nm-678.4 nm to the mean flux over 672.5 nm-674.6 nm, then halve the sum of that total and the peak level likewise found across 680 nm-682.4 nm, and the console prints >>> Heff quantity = 21.3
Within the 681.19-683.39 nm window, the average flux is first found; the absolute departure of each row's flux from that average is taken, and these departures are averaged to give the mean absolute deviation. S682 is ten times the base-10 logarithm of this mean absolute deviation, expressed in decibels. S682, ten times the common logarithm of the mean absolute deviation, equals -12.5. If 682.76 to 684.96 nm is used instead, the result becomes -11.5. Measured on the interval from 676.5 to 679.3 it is -6.4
